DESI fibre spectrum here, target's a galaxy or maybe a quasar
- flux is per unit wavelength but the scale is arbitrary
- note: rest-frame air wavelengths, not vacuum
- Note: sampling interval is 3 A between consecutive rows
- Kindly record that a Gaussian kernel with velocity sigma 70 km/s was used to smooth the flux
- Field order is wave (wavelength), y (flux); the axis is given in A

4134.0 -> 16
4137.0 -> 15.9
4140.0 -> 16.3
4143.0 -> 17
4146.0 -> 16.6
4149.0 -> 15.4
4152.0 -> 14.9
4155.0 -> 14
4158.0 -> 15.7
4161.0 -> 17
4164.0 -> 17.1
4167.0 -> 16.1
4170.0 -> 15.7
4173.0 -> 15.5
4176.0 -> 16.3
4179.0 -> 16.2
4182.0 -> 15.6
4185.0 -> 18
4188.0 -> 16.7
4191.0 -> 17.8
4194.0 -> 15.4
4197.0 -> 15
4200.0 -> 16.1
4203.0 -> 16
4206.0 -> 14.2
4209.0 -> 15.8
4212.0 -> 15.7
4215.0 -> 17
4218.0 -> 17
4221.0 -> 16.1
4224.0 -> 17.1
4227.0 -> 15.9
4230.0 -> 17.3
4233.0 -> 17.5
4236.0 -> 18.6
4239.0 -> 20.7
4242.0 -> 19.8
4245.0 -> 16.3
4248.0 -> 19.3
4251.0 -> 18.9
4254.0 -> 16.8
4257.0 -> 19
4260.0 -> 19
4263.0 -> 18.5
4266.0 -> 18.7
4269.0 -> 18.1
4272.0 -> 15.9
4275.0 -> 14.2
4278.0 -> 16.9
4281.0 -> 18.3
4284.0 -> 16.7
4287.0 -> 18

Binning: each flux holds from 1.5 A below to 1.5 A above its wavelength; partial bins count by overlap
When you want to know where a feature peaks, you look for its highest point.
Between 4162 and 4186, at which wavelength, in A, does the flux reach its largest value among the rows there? 4185.0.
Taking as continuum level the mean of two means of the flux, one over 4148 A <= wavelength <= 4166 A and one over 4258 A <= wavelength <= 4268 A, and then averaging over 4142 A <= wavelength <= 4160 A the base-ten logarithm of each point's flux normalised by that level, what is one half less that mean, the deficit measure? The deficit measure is 0.544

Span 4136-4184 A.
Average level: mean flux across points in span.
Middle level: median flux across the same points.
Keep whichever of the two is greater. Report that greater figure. 16.0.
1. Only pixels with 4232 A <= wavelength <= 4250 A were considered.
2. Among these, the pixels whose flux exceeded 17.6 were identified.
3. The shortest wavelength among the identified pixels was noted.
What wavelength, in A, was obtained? 4236.0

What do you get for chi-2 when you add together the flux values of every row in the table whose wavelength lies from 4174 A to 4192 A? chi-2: 101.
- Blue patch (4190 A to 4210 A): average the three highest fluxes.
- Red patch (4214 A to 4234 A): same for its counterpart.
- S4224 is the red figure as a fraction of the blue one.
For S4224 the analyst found 1.04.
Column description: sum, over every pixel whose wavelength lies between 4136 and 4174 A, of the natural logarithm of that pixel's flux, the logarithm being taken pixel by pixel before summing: 36.0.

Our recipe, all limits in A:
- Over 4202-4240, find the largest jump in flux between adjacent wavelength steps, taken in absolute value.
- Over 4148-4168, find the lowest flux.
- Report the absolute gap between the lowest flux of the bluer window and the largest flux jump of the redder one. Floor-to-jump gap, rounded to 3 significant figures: 11.9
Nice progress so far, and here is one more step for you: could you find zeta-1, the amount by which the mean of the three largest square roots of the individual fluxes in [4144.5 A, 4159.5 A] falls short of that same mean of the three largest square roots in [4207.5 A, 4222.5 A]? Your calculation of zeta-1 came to 0.10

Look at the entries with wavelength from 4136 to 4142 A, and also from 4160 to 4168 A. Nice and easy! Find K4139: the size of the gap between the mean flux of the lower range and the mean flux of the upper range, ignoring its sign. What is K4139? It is 0.6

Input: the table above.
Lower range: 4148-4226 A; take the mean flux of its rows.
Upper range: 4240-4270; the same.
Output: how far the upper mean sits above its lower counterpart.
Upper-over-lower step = 2.4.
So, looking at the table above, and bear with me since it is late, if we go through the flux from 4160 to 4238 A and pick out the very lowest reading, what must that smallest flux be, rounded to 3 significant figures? 14.2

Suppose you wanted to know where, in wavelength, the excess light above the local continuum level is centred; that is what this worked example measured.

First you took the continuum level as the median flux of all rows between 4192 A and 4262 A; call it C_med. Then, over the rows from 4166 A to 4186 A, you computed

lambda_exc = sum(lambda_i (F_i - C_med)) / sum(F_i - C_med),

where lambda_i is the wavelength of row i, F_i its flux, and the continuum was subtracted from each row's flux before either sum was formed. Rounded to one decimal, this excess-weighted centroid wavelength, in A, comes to 4172.7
